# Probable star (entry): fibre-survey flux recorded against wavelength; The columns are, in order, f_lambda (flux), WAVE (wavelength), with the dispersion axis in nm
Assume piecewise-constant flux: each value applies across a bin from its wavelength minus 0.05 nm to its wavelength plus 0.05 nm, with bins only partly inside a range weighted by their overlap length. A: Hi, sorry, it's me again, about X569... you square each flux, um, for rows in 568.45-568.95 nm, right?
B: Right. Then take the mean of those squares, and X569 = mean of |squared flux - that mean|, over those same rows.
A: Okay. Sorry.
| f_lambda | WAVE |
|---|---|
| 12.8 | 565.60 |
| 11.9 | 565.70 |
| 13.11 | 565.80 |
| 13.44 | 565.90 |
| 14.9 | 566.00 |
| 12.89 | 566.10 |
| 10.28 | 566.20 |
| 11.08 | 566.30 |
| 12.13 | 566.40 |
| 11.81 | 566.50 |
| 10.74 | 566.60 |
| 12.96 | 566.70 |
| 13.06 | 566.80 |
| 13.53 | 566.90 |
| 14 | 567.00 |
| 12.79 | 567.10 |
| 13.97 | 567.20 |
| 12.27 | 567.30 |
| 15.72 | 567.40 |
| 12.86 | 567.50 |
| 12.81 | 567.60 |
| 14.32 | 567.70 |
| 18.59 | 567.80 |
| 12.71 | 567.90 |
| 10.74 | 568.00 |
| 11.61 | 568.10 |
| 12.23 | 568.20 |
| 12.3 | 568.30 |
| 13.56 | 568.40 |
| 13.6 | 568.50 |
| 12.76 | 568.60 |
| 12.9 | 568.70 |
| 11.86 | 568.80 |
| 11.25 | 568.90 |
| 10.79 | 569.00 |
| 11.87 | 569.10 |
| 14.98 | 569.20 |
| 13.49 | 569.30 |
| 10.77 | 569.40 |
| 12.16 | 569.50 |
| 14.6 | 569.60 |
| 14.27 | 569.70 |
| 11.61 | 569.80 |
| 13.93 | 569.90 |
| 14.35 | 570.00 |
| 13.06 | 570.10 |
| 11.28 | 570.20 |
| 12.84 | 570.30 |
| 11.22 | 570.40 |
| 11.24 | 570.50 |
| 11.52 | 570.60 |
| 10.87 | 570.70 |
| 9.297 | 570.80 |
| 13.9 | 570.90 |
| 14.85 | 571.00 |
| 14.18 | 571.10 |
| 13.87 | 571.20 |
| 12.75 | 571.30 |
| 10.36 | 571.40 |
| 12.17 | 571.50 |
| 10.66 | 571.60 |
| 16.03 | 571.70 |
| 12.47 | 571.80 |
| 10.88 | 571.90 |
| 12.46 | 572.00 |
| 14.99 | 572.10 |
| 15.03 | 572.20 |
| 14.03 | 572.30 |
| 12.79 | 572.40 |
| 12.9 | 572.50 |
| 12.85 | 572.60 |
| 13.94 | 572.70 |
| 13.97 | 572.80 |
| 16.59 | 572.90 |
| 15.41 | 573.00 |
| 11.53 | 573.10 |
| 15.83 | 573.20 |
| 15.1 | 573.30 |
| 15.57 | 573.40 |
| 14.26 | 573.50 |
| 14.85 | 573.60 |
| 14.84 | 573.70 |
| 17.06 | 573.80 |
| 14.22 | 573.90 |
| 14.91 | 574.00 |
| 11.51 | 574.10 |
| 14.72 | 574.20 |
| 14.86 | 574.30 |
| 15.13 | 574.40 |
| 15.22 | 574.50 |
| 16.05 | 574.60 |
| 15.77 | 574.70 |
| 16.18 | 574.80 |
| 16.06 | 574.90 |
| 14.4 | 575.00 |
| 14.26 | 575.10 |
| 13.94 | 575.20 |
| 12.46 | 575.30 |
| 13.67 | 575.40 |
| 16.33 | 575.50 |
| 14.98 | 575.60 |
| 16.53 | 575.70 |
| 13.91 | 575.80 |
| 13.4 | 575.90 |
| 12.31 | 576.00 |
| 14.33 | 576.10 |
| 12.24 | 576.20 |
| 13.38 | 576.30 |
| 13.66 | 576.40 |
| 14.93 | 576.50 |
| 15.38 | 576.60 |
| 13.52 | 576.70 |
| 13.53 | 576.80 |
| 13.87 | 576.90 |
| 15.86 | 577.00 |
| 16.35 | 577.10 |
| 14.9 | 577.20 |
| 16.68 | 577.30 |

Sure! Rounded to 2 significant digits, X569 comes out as 18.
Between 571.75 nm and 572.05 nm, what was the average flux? 11.9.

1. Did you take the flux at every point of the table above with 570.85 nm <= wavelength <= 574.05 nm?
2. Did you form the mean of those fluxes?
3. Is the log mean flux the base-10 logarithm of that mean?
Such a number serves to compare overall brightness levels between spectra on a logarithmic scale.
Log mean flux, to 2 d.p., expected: 1.14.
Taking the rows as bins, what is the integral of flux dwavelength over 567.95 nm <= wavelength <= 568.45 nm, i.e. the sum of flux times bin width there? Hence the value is 6.0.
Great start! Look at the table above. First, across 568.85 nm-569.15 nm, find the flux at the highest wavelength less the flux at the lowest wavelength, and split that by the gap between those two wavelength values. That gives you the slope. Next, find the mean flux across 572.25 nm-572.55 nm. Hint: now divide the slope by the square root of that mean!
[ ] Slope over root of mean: 0.9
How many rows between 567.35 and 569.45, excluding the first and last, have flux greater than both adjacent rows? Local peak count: 4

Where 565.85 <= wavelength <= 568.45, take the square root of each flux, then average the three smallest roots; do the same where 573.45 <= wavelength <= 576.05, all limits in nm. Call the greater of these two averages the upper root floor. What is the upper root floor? 3.48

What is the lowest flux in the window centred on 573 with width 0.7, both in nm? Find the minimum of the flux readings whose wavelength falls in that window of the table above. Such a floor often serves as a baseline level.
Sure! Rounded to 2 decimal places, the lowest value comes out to 11.53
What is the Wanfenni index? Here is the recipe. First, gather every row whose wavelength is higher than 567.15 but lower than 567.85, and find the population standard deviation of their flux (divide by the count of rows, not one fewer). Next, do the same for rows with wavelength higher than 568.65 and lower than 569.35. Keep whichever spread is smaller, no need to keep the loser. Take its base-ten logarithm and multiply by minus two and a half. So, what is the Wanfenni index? -0.3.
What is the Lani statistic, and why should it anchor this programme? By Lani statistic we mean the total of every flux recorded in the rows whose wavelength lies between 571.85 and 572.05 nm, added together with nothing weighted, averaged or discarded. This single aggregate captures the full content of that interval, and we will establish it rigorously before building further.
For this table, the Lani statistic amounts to 23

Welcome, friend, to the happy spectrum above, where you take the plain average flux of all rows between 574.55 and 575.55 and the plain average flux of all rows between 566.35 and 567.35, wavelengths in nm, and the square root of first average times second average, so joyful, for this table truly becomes 13.8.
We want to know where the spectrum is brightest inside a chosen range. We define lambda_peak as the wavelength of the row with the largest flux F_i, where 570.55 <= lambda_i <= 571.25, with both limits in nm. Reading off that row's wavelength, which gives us 571.00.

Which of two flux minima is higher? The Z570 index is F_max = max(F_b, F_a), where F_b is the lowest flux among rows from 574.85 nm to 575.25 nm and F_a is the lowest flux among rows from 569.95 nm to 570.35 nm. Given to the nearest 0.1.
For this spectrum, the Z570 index 13.9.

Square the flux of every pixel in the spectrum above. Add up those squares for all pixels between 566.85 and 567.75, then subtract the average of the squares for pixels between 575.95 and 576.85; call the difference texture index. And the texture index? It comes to 1481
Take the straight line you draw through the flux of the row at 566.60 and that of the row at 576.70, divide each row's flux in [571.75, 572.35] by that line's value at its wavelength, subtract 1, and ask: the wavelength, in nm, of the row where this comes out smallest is 571.90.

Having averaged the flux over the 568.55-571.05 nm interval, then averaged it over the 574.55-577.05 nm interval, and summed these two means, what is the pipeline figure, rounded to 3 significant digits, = 26.9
